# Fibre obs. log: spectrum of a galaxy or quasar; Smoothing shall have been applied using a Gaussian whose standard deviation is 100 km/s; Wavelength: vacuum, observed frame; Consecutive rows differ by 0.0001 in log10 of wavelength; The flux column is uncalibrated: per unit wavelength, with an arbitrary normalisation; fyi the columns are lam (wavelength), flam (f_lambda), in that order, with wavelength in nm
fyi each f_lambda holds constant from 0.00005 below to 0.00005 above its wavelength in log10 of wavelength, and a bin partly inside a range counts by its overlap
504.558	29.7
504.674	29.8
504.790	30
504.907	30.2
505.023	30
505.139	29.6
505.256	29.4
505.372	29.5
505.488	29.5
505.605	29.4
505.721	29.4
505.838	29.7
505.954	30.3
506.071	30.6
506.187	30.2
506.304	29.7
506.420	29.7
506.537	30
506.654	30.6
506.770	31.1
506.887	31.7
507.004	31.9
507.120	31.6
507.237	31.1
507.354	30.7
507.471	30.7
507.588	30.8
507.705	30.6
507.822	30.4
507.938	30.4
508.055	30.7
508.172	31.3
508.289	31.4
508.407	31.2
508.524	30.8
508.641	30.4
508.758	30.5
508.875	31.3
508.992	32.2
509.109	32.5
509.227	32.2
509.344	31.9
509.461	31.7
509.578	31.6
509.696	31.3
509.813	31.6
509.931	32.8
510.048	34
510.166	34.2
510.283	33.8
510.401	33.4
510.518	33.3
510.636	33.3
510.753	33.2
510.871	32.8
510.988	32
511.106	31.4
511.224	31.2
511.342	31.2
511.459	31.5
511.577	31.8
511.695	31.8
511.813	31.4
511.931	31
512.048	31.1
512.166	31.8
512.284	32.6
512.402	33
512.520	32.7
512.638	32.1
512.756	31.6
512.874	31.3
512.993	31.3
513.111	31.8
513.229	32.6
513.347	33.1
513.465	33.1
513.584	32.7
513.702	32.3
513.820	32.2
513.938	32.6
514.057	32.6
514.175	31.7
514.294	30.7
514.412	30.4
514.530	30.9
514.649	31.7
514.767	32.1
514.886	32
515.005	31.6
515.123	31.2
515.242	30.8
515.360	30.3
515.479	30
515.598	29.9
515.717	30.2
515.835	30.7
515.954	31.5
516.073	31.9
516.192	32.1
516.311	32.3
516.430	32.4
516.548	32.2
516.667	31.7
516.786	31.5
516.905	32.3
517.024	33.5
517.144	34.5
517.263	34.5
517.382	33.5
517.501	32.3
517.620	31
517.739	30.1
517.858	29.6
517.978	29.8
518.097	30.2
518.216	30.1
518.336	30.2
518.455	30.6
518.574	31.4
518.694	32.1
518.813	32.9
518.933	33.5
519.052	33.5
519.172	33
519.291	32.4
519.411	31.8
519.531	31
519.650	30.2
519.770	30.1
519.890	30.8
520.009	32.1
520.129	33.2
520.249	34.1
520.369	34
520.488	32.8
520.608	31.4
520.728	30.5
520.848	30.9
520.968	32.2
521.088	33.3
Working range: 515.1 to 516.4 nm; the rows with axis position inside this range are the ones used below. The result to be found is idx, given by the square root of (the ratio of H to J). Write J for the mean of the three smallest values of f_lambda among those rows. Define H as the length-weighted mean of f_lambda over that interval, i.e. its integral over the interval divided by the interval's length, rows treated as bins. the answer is 1.02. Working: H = 31.00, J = 30.0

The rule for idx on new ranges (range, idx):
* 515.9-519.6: 1.03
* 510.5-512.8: 1.01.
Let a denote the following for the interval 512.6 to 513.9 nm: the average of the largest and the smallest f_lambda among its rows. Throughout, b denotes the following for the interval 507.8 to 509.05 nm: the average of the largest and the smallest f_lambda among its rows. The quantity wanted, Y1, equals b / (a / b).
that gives 30.4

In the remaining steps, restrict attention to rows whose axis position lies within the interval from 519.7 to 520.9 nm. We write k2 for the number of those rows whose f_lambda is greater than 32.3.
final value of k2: 4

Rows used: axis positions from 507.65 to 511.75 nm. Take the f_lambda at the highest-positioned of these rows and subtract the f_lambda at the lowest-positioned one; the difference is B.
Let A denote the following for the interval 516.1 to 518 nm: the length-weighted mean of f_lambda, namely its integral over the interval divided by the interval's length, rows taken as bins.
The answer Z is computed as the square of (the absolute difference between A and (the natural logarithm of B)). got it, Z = 1020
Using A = 32.1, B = 1.2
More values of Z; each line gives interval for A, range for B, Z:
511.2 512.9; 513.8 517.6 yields 1161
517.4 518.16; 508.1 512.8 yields 1017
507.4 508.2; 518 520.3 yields 860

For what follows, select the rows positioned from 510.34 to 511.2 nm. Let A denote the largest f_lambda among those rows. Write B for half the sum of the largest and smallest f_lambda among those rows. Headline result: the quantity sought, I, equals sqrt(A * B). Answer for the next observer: 32.9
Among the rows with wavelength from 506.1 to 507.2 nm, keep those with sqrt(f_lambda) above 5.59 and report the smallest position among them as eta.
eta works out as 506.887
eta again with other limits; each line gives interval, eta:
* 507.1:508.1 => 507.120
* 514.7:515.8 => 514.767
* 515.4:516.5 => 515.954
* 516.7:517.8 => 516.786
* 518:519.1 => 518.574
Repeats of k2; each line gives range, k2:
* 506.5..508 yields 0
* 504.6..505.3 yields 0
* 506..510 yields 2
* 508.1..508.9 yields 0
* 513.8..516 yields 2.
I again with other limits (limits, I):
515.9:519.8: 33.3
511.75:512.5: 32.5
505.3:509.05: 31.5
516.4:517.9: 33.3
